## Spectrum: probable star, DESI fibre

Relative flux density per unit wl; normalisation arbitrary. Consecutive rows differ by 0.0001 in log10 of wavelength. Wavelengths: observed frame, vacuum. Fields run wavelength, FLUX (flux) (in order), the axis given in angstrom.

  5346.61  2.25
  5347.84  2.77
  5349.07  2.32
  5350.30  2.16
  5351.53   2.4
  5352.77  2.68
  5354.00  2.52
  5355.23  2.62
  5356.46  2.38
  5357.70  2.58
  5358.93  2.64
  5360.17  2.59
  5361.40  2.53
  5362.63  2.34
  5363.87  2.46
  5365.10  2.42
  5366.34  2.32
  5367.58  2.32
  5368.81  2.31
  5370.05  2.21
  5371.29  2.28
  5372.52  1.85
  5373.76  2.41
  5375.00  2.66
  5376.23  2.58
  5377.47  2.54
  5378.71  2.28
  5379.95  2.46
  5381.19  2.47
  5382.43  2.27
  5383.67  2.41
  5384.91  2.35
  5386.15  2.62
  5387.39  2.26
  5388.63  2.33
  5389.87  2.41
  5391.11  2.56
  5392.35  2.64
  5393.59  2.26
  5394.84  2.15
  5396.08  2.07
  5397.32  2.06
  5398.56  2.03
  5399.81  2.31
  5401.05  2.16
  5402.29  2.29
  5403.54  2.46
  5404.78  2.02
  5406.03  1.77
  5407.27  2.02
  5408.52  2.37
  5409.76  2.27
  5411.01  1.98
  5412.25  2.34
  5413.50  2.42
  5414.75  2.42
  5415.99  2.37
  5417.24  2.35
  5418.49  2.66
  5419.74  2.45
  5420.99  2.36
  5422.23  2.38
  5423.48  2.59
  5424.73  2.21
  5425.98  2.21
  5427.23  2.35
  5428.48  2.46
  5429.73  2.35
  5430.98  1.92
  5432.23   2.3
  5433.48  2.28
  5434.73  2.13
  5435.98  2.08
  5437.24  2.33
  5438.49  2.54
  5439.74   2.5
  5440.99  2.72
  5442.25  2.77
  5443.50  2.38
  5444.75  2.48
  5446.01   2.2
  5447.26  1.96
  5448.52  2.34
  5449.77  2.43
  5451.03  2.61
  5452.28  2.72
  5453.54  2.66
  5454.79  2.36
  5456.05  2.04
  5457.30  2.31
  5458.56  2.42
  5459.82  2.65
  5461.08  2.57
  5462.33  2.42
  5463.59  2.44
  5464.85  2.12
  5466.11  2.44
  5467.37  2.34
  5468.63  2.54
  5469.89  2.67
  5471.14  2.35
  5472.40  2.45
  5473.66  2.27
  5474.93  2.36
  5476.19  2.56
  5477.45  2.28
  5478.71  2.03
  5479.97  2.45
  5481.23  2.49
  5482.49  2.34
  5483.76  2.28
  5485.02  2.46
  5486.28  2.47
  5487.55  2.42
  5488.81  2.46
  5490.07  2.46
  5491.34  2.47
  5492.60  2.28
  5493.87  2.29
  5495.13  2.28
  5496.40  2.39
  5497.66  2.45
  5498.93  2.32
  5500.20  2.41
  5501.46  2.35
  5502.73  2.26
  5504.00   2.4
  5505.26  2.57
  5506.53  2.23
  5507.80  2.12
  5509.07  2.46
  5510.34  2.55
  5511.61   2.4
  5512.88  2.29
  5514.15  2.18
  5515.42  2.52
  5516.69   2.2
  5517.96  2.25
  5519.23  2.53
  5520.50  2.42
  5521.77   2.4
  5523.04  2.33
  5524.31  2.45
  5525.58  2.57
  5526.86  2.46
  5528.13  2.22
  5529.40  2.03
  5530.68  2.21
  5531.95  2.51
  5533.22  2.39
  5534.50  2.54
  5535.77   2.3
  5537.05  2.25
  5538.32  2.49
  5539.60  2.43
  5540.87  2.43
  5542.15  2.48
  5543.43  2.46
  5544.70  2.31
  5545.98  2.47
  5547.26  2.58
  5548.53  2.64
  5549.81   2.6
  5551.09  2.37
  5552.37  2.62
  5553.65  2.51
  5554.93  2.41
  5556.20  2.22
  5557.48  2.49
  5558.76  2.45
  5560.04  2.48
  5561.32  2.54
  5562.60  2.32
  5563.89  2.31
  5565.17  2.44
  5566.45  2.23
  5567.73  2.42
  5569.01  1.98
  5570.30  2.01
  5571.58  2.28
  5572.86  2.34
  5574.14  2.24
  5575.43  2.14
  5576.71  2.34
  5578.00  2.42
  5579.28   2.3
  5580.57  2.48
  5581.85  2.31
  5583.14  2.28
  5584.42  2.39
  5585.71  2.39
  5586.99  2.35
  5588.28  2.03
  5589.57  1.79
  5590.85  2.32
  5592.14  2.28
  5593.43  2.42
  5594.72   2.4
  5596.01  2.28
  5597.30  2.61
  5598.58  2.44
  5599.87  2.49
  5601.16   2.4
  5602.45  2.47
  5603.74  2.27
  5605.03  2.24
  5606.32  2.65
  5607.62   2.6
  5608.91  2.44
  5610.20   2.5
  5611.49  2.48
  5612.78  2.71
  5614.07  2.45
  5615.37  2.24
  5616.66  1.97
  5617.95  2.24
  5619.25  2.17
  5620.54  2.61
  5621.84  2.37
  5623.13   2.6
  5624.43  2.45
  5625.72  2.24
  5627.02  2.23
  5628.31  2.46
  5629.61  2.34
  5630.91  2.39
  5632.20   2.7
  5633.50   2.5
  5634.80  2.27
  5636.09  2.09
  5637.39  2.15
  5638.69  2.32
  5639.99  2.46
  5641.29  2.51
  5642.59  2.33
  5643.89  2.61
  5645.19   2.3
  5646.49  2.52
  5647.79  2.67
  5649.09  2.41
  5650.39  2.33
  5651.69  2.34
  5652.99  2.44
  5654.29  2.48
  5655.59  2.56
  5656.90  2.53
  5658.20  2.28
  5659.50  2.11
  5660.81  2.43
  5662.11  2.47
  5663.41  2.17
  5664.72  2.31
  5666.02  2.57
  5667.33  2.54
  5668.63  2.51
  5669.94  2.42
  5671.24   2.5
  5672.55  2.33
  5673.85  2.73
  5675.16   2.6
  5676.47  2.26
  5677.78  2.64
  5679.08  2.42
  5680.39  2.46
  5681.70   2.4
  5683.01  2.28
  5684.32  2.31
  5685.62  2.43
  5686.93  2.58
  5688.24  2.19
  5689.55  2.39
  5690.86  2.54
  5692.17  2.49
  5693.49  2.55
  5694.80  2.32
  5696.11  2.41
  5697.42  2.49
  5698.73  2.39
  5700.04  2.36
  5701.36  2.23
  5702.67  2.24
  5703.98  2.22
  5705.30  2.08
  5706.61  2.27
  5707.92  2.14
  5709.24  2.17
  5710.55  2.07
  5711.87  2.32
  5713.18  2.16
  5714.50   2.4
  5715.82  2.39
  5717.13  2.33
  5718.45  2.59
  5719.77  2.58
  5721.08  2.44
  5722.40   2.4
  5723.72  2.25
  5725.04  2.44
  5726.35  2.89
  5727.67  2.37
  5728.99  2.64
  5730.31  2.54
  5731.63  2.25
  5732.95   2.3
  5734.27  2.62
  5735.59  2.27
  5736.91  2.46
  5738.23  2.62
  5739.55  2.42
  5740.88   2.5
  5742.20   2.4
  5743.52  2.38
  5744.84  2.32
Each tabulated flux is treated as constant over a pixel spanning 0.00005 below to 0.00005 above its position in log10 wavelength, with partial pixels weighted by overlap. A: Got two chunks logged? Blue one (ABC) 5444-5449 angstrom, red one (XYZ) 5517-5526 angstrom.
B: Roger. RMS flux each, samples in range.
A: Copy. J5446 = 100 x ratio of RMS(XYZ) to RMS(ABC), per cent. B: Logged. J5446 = 108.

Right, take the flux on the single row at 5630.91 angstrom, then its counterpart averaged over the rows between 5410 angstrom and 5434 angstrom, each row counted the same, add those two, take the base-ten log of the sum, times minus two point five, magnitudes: -1.686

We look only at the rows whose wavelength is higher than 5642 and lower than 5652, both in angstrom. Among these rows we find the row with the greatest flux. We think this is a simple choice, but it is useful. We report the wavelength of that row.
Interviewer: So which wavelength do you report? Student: 5647.79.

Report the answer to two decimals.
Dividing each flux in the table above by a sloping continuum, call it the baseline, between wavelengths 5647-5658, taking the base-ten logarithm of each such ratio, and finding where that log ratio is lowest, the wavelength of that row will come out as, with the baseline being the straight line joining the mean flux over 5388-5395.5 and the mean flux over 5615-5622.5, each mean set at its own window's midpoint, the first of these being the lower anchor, 5650.39 angstrom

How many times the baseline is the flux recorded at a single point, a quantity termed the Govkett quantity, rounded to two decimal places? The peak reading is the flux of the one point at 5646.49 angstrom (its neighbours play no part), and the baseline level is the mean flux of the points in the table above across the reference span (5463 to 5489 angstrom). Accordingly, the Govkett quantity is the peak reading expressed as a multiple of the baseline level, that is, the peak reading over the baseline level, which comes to 1.05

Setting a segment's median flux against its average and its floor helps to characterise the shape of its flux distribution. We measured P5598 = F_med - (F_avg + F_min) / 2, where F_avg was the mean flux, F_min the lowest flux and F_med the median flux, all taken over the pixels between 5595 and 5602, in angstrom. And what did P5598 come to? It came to 0.078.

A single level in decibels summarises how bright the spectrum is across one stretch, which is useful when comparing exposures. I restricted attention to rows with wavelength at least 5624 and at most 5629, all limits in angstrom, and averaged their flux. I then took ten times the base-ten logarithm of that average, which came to 3.70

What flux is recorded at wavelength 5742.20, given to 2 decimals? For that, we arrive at 2.40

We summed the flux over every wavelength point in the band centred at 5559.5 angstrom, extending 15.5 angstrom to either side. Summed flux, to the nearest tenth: 57.3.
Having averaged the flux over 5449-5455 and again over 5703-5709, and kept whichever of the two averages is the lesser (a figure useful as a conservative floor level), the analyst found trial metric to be 2.18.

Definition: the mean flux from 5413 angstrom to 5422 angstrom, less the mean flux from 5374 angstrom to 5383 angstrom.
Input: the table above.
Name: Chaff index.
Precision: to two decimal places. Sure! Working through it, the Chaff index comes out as -0.03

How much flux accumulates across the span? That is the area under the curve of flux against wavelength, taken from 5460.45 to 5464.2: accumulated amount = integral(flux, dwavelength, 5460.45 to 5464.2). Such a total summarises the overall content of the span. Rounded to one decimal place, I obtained 9.3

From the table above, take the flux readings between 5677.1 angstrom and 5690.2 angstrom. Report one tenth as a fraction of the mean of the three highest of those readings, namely 0.0391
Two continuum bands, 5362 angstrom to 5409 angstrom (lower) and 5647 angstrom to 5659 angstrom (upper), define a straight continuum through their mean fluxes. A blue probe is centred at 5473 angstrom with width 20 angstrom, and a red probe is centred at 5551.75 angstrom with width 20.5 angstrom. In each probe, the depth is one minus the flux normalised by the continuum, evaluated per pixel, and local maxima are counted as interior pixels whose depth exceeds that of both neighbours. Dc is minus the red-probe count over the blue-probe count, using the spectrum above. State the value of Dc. -0.80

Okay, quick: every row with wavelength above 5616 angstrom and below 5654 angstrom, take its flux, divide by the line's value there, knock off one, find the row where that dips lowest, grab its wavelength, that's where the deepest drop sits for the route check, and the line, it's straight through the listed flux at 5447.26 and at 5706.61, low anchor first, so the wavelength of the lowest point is 5616.66 angstrom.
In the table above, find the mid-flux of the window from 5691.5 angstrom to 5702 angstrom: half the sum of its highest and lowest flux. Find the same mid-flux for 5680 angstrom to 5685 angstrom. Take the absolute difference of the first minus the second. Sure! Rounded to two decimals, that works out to 0.02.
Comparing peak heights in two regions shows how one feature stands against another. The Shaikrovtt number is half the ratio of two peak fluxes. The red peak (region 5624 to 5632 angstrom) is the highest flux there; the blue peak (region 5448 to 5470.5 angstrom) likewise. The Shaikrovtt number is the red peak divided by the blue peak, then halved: 0.45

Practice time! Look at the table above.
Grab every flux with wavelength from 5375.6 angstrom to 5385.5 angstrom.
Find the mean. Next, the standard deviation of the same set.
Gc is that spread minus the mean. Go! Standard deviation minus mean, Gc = -2.31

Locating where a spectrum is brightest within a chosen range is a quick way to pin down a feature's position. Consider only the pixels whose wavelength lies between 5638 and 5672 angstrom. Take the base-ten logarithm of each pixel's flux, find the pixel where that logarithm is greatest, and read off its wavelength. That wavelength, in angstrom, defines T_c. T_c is 5647.79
